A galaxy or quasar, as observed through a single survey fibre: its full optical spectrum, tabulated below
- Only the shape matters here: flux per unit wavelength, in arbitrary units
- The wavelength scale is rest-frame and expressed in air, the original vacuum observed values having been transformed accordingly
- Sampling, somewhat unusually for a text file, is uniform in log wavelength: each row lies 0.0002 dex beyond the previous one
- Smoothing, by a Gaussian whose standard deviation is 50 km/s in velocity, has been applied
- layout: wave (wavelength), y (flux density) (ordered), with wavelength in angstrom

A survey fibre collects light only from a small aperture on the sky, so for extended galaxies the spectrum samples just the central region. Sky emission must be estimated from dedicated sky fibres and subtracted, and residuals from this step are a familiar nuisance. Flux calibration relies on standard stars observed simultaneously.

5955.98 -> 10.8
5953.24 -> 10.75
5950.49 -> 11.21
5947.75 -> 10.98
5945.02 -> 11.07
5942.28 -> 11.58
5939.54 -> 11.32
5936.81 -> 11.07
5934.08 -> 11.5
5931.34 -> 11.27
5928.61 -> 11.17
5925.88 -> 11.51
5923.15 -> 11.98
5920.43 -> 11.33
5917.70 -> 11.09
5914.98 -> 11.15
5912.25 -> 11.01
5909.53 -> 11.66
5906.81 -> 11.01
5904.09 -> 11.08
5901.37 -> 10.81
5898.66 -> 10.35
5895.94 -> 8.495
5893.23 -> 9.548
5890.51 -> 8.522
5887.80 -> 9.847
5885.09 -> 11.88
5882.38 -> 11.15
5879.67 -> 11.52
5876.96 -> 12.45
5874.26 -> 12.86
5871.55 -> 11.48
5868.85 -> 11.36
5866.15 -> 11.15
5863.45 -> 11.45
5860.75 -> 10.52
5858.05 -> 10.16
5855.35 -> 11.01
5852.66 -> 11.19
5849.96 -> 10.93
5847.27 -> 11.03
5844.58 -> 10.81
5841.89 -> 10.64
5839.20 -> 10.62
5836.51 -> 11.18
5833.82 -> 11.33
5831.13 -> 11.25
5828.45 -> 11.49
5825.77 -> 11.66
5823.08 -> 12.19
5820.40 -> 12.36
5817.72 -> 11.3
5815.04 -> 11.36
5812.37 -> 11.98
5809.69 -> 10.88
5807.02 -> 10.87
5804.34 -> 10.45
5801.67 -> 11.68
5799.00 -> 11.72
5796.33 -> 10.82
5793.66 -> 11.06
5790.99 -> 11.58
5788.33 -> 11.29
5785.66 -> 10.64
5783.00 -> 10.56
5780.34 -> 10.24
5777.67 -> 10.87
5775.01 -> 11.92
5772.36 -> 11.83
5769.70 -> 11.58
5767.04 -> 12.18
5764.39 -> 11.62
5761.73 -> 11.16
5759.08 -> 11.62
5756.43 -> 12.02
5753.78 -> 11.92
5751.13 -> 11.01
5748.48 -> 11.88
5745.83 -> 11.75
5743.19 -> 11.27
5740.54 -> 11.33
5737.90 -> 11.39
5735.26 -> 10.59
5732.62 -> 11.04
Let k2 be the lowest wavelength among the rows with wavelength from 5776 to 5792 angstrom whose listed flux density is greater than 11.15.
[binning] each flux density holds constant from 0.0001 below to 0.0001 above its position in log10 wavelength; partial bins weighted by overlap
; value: 5788.33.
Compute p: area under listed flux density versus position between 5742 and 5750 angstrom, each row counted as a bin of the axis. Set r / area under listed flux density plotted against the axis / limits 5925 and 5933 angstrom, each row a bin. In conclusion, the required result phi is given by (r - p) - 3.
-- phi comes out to -6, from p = 93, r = 90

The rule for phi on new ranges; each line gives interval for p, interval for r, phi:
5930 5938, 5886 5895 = -9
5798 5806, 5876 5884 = 0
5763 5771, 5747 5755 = -5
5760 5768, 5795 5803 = -5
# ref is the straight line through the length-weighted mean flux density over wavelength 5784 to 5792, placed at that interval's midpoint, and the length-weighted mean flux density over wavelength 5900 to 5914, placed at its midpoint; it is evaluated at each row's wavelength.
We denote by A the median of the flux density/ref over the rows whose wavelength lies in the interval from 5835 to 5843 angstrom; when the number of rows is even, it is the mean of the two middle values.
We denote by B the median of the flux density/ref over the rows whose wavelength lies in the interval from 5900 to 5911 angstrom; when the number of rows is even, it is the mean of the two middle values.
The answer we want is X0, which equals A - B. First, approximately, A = 0.96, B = 0.99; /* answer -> -0.04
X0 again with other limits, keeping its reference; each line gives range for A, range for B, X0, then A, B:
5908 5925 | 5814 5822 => -0.01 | 1.01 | 1.02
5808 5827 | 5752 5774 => 0.00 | 1.05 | 1.05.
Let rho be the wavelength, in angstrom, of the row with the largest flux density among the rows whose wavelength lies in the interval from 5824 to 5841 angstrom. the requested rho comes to 5825.77 angstrom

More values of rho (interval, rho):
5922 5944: 5923.15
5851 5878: 5874.26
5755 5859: 5820.40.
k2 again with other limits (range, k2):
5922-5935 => 5923.15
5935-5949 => 5939.54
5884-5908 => 5885.09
